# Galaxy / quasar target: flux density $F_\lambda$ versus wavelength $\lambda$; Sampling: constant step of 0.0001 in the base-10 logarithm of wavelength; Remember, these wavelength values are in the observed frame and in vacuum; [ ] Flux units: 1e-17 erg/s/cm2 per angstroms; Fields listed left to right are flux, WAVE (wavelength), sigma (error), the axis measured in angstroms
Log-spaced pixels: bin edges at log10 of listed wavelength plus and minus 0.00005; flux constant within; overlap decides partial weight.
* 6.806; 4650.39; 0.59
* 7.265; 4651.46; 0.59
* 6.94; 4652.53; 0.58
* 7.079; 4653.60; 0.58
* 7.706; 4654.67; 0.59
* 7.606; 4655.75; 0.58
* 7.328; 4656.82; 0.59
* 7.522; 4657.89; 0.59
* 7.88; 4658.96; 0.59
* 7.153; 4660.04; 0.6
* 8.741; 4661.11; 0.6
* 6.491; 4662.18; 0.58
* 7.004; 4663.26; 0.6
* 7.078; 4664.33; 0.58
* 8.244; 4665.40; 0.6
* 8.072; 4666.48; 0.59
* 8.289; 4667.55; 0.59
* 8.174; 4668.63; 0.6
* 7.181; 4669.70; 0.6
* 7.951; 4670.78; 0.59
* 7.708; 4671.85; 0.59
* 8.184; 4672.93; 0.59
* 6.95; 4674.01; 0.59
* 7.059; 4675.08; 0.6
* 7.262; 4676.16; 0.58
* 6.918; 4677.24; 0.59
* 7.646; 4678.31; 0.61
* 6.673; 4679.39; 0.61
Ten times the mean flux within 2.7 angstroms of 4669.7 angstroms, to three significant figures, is 78.6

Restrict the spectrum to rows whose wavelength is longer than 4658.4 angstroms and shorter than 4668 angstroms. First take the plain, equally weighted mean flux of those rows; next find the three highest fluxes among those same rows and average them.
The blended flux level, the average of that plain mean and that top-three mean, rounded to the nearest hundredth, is 8.04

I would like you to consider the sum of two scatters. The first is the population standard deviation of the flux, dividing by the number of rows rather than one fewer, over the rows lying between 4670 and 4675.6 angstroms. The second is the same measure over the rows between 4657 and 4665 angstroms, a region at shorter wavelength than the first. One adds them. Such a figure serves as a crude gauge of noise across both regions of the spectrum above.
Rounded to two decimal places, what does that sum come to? 1.16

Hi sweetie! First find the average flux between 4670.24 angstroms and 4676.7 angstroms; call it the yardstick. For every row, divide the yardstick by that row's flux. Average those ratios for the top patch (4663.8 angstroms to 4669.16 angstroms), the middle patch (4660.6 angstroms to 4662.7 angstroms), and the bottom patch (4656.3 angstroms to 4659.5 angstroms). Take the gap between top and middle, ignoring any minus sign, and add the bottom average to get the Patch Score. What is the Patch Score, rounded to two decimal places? 1.06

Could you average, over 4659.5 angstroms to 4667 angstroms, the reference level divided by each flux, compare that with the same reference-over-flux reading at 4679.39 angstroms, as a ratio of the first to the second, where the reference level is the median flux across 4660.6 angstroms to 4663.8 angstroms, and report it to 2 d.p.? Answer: 0.89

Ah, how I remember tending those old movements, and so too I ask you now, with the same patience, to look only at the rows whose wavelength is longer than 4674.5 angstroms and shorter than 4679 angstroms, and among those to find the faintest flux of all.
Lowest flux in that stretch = 6.918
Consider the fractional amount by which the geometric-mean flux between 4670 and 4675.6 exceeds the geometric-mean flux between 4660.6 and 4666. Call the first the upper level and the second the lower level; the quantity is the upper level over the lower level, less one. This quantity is 0.012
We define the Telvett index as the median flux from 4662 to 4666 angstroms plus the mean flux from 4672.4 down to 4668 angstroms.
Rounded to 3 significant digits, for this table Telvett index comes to 14.8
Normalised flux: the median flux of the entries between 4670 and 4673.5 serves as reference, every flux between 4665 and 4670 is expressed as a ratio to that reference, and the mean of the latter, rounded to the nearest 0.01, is 1.01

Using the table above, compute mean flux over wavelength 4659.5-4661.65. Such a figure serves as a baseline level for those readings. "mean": 7.95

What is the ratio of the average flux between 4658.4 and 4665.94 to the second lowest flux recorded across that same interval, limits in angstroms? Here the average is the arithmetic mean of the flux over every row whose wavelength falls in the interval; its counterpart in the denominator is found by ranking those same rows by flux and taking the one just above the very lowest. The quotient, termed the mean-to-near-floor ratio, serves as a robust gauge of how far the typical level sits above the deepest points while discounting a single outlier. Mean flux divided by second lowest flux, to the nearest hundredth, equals 1.07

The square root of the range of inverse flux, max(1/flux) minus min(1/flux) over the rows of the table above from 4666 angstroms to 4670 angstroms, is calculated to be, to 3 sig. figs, 0.136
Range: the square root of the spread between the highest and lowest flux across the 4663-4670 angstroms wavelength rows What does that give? 1.1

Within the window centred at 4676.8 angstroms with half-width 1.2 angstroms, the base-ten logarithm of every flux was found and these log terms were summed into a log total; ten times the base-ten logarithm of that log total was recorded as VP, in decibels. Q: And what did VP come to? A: 2.31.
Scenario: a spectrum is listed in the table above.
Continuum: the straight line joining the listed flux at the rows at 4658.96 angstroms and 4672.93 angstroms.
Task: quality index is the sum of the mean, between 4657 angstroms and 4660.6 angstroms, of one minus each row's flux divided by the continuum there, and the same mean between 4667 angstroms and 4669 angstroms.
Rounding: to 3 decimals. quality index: 0.027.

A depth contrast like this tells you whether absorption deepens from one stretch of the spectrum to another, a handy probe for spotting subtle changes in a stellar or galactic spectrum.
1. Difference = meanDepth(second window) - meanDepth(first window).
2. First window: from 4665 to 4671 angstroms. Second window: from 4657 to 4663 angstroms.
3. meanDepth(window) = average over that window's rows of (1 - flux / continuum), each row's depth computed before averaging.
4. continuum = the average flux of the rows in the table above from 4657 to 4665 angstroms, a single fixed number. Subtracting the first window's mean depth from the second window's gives 0.06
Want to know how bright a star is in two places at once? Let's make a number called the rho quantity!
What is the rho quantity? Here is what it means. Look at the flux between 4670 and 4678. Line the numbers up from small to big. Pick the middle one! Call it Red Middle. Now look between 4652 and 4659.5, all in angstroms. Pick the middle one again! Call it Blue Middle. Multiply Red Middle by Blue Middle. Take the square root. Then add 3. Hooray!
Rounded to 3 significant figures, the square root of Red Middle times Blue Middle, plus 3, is 10.4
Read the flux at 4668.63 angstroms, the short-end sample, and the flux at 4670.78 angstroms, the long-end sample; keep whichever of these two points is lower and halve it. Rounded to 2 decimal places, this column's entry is 3.98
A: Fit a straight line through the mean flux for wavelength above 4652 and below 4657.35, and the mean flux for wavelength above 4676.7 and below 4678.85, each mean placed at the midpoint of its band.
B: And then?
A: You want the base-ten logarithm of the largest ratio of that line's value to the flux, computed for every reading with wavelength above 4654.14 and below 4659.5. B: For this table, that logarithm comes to 0.000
